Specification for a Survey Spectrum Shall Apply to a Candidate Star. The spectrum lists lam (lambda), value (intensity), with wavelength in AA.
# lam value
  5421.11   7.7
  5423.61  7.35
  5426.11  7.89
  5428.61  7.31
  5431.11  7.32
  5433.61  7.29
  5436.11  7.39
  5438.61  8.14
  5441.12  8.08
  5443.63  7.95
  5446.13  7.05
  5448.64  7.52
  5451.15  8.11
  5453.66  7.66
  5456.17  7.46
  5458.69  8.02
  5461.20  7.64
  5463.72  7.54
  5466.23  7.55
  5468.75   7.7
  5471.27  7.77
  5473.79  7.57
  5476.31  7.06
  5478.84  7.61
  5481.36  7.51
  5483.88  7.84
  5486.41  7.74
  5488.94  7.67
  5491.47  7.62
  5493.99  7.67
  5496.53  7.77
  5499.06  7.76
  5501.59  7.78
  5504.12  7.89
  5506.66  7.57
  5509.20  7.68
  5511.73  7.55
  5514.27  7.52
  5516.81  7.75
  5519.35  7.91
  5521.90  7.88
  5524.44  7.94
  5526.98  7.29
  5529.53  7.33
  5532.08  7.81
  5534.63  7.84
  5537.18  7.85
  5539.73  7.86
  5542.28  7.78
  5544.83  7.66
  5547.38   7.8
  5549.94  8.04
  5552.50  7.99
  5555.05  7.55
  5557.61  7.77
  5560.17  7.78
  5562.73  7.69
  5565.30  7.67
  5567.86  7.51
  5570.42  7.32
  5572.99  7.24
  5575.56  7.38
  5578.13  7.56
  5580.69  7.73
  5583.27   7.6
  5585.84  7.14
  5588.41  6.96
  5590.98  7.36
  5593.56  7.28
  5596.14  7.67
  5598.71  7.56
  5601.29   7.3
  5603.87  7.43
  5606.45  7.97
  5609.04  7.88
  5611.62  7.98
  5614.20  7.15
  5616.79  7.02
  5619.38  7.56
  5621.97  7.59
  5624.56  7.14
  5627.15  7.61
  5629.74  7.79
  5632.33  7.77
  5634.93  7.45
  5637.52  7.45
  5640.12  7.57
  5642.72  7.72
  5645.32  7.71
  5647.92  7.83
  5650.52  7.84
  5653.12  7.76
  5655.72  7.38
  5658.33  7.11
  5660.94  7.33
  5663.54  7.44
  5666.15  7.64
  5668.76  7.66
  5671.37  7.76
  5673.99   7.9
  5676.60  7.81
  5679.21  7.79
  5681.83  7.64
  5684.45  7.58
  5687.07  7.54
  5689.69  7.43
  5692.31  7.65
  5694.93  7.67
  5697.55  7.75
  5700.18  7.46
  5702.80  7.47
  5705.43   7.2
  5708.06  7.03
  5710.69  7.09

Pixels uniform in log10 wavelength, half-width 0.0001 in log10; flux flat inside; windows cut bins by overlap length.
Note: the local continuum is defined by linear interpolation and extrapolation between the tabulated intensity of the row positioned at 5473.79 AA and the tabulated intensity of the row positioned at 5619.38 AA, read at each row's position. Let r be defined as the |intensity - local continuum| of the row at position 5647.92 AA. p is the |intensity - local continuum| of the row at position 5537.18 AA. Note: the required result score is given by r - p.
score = -0.01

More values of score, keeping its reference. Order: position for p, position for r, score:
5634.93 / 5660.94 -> 0.12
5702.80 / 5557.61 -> 0.12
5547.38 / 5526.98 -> 0.04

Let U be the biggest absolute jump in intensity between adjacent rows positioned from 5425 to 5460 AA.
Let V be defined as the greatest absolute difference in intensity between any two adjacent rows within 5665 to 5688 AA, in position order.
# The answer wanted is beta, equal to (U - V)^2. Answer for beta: 0.6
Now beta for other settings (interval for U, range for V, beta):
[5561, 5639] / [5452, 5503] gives 0.1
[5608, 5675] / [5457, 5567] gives 0.0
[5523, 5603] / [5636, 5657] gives 0.1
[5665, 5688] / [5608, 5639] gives 0.5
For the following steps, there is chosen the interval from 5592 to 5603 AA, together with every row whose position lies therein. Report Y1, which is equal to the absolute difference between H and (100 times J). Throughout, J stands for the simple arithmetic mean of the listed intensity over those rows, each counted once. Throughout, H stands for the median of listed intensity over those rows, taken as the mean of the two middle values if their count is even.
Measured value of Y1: 738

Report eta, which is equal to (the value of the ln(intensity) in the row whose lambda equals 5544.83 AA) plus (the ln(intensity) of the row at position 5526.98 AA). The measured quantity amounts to 4.02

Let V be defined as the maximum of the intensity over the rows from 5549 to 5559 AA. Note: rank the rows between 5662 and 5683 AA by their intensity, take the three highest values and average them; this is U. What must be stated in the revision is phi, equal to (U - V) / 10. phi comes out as -0.021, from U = 7.83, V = 8.04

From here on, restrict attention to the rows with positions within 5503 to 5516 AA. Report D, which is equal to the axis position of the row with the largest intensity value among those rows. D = 5504.12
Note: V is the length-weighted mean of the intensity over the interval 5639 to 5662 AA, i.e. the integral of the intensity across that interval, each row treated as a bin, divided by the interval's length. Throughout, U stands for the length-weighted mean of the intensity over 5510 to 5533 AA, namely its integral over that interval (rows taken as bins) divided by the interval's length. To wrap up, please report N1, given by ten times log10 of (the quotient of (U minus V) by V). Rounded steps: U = 7.66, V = 7.59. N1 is -20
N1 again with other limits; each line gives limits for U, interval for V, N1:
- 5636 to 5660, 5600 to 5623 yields -22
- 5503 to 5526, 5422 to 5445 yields -19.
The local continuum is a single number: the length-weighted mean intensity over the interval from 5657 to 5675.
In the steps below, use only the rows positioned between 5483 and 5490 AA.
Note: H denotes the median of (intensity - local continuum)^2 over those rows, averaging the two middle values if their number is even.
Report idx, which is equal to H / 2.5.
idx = 0.016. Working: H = 0.04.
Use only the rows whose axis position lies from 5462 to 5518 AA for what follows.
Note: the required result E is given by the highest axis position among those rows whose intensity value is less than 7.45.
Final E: 5476.31 AA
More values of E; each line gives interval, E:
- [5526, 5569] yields 5529.53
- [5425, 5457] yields 5446.13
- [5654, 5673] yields 5663.54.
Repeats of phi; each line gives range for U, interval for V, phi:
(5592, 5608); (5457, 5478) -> -0.029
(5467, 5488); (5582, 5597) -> 0.011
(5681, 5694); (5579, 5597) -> -0.011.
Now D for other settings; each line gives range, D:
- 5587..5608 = 5606.45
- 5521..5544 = 5524.44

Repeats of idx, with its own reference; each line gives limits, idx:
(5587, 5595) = 0.027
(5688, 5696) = 0.005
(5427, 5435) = 0.021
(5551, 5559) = 0.021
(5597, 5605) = 0.005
